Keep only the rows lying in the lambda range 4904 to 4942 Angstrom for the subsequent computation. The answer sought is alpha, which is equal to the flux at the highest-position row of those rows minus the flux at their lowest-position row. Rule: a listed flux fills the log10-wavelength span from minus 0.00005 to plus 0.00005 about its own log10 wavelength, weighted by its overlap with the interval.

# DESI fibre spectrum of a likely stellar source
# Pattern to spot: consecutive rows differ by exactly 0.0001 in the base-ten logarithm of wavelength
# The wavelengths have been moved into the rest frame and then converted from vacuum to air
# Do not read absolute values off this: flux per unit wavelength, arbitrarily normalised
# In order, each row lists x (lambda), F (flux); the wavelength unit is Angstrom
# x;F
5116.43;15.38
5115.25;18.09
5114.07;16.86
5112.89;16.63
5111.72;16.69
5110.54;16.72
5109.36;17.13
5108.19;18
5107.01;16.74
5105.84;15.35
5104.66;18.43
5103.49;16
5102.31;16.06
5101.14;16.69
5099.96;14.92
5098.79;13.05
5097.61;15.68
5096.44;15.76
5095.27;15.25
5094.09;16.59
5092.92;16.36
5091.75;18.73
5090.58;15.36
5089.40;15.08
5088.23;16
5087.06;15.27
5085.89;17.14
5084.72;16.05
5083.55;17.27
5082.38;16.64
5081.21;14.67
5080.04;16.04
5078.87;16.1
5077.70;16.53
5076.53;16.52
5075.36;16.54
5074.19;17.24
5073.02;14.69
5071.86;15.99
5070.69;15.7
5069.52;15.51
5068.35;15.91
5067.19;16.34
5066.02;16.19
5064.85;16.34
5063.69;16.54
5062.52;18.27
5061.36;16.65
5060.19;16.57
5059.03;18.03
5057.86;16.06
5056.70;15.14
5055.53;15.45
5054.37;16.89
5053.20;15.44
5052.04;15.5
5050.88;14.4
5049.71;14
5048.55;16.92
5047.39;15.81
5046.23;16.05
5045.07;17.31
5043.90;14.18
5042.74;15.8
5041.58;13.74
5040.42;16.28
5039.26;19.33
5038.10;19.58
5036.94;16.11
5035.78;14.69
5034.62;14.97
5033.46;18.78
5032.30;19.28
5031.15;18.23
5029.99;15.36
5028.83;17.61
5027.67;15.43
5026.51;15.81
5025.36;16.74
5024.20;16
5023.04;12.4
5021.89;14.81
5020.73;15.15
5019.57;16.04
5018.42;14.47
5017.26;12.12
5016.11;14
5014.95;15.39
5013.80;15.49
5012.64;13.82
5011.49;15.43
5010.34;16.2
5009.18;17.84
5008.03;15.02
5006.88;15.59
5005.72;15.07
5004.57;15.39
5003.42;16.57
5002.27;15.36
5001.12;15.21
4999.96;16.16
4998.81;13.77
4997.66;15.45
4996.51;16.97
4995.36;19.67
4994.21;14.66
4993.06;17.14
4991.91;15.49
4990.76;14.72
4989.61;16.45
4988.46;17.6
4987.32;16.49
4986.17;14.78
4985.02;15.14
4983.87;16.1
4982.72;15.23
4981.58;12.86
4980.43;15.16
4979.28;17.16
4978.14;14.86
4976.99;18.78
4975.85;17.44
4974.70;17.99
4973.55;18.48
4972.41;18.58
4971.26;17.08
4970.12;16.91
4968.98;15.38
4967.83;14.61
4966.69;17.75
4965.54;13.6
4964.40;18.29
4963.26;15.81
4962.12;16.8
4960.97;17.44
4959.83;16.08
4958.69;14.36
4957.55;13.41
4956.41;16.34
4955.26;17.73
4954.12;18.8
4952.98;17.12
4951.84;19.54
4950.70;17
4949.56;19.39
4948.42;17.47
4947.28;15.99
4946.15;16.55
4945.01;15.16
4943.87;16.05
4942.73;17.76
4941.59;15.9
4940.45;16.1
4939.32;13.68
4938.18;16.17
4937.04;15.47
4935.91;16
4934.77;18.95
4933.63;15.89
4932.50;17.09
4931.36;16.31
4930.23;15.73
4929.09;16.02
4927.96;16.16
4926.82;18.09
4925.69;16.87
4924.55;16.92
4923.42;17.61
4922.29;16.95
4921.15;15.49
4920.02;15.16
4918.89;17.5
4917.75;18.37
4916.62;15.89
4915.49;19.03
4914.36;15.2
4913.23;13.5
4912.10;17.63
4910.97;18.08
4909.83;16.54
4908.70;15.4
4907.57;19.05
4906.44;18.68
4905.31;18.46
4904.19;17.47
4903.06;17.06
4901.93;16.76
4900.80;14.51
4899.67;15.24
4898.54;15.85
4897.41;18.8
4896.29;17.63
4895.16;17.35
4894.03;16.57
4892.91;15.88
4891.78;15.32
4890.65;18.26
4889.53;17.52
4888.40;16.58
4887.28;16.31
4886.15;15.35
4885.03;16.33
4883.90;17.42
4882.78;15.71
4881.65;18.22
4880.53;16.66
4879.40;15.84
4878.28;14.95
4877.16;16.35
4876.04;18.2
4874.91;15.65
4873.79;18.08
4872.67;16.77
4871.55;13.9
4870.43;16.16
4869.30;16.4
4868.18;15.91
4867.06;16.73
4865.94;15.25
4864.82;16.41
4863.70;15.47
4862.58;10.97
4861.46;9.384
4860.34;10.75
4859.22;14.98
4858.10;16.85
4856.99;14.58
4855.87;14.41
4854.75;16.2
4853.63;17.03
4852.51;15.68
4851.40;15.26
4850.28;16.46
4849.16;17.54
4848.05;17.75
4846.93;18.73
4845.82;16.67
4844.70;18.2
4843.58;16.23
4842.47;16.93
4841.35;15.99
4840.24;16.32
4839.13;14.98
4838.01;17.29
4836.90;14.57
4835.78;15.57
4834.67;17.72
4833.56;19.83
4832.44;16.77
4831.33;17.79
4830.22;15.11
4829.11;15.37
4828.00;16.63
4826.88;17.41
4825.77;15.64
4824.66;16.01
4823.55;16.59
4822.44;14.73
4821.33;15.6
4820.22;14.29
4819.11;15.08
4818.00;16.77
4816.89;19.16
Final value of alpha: -1.6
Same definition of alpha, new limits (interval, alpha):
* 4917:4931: -2.6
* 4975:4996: 2.2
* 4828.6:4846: 1.3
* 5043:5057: 1.0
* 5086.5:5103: 0.8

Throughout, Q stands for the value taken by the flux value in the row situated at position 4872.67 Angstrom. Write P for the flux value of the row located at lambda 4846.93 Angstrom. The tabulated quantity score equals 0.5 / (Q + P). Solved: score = 0.0141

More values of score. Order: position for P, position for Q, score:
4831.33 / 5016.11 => 0.0157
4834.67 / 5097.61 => 0.0150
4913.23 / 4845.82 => 0.0166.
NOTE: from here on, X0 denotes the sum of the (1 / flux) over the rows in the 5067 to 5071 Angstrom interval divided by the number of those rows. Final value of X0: 0.0631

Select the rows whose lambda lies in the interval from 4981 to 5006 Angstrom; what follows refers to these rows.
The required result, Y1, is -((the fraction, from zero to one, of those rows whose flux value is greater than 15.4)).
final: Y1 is -0.50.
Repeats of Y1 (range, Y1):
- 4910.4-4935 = -0.86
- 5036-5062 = -0.77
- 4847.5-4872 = -0.59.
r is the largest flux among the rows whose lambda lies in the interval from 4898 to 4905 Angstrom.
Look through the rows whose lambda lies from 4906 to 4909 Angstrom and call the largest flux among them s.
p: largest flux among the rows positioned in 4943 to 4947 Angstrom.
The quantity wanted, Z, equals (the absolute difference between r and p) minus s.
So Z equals -18.1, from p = 16.55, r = 17.47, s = 19.05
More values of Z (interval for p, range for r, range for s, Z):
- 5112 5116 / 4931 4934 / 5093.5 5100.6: -15.6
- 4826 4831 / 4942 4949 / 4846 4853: -18.4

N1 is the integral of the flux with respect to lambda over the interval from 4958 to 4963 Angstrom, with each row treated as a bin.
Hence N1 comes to 80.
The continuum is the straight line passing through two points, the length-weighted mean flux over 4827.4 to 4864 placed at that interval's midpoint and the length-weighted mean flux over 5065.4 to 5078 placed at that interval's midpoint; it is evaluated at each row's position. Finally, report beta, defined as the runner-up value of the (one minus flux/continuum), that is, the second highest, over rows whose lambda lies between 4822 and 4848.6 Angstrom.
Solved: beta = 0.071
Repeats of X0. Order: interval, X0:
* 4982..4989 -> 0.0632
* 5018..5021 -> 0.0658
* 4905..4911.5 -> 0.0568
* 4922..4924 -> 0.0579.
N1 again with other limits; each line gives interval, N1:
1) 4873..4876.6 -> 62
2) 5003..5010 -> 111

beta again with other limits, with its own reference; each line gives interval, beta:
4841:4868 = 0.324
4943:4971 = 0.150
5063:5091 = 0.087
